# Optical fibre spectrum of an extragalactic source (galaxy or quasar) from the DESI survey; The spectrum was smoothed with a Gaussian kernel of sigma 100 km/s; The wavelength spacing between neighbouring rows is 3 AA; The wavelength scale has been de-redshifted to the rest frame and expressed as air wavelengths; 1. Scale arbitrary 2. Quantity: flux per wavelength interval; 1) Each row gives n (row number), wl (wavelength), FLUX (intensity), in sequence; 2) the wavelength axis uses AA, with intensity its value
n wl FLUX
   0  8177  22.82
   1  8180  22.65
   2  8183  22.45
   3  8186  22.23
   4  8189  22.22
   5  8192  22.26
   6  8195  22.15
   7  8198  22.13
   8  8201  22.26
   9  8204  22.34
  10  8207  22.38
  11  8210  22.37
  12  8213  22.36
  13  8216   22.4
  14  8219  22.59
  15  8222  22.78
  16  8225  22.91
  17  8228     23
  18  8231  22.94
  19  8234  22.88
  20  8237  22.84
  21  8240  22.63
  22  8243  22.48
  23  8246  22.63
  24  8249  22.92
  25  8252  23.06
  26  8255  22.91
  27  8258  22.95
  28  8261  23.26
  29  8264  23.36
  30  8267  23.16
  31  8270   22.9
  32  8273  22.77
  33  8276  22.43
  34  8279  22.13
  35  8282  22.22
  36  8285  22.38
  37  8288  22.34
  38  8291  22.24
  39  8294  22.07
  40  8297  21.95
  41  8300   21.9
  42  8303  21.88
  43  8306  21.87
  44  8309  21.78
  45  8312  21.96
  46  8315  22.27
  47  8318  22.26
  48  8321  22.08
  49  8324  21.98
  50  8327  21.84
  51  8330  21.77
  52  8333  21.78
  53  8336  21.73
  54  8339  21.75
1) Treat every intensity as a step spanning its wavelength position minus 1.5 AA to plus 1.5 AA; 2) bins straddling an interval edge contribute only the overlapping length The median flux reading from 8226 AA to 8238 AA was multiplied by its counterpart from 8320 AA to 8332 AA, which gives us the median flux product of 502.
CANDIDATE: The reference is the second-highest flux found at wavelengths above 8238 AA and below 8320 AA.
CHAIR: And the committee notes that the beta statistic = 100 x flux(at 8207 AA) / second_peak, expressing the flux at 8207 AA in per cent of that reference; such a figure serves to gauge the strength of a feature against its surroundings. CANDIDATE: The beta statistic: 96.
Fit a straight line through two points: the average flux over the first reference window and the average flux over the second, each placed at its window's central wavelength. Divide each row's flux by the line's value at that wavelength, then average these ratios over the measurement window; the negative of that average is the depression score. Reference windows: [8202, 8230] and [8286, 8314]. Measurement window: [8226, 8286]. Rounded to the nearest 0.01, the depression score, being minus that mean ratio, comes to -1.02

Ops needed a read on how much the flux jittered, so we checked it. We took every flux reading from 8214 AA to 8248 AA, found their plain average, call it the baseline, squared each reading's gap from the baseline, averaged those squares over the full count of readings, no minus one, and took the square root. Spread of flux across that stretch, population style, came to 0.190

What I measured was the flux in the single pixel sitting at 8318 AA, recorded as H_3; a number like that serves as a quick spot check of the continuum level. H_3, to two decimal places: 22.26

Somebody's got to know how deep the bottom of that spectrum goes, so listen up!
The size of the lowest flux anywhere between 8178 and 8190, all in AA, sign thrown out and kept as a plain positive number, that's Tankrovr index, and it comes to 22.2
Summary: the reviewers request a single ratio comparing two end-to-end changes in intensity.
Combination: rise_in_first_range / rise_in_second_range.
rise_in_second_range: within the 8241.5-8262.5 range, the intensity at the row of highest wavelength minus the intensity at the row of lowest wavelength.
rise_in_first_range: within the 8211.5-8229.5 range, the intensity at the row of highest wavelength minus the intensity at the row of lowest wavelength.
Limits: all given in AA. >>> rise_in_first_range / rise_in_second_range 0.8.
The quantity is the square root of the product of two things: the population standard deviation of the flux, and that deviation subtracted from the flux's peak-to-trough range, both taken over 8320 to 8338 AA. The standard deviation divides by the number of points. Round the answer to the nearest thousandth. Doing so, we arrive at 0.168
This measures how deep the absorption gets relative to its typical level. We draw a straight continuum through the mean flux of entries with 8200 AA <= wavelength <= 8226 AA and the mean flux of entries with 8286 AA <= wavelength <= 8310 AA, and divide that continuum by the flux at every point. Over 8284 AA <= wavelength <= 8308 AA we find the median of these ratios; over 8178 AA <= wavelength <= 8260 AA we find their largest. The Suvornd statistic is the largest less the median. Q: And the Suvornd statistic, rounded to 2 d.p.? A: 0.02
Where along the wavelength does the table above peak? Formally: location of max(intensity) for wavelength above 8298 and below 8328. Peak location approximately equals 8315 AA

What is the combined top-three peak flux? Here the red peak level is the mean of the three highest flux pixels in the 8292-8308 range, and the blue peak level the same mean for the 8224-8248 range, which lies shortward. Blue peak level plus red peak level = 44.9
